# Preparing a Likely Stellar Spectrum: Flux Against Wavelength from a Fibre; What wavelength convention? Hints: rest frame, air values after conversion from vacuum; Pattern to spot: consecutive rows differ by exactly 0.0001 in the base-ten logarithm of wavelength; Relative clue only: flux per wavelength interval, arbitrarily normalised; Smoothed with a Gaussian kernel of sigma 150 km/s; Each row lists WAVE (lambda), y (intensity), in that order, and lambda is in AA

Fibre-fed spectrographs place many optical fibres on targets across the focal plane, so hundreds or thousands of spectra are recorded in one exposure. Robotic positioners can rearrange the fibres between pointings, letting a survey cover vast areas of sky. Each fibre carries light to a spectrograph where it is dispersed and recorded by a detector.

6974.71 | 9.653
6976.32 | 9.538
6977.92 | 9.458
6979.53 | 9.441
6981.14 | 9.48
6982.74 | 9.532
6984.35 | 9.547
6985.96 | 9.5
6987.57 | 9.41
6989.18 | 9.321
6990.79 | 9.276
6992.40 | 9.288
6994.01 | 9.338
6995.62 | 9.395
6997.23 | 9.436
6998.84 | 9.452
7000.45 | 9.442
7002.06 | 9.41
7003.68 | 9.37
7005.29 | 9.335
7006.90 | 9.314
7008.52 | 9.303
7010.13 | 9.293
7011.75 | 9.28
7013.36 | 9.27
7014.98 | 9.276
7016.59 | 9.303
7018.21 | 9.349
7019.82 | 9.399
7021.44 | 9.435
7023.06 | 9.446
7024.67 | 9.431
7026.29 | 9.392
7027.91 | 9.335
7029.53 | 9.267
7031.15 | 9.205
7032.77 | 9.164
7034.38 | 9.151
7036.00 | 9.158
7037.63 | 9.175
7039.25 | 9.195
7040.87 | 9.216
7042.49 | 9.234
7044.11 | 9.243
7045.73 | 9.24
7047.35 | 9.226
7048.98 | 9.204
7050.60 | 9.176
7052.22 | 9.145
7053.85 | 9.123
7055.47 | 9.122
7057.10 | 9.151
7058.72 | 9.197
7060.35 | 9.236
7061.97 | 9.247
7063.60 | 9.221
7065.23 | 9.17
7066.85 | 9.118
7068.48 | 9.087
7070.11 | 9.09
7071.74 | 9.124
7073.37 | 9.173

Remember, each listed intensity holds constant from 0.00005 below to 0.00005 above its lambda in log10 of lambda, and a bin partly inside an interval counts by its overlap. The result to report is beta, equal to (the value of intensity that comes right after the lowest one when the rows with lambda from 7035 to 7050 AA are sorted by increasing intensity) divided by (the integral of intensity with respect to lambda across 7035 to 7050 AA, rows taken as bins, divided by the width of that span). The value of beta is 0.997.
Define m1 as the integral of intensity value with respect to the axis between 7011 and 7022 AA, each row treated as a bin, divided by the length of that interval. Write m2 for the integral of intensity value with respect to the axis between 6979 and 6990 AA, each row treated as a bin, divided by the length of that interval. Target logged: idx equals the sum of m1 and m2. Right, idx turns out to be 18.8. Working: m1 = 9.33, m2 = 9.5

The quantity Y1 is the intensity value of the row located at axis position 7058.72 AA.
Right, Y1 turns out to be 9.197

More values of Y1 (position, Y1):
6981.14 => 9.48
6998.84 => 9.452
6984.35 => 9.547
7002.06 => 9.41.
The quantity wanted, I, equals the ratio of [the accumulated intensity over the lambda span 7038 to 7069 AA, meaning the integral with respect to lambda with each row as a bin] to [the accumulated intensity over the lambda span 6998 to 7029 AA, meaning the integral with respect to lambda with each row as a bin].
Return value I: 0.982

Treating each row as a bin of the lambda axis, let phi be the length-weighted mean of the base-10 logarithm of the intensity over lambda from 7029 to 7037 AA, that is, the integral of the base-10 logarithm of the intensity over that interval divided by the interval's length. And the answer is 0.963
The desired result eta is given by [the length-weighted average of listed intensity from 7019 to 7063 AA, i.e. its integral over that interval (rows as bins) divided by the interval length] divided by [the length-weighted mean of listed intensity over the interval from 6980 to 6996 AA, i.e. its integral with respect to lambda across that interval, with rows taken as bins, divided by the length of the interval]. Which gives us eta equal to 0.98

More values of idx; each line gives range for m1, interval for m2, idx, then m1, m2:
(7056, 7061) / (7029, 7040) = 18.4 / 9.18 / 9.2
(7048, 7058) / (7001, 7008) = 18.5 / 9.15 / 9.4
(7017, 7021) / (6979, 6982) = 18.8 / 9.37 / 9.5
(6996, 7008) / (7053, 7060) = 18.5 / 9.39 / 9.1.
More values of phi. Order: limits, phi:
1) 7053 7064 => 0.963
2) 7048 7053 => 0.963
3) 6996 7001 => 0.976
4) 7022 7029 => 0.973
